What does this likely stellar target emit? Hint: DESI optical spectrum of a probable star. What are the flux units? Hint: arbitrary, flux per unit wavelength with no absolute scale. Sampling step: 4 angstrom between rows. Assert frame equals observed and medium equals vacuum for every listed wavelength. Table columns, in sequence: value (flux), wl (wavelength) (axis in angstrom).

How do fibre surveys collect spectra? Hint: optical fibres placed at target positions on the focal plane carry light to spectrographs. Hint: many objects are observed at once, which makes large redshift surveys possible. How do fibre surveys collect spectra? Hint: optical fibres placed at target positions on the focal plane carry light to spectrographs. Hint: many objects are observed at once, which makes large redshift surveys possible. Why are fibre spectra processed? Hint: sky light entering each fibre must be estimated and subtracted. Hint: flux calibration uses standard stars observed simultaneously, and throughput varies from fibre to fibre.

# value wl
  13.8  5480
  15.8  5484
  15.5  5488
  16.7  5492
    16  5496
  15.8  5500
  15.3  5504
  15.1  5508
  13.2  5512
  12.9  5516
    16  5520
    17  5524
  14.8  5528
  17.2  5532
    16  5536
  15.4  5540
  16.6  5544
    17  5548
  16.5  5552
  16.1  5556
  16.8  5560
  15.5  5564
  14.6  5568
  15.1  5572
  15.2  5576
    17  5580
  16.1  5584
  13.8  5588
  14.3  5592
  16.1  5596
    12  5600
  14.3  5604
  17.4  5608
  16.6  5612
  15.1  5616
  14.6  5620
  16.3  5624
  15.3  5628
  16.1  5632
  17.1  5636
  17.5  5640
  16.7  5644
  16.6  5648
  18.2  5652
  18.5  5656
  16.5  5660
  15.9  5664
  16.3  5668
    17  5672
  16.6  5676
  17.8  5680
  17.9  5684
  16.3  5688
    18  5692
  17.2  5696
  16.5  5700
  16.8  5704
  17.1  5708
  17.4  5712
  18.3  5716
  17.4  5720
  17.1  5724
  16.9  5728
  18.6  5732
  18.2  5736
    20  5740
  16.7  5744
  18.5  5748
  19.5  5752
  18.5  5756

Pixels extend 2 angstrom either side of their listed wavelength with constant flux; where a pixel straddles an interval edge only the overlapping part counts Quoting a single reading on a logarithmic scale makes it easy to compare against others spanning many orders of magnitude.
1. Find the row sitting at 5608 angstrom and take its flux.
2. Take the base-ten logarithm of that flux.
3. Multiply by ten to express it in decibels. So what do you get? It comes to 12.4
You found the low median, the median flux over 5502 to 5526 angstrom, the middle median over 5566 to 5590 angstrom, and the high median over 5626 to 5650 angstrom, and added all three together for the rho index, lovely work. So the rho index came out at 47.0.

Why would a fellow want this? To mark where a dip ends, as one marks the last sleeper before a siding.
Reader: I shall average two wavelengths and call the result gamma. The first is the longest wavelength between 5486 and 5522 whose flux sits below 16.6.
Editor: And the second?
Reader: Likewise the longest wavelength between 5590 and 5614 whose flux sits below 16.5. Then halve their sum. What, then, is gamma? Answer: 5562 angstrom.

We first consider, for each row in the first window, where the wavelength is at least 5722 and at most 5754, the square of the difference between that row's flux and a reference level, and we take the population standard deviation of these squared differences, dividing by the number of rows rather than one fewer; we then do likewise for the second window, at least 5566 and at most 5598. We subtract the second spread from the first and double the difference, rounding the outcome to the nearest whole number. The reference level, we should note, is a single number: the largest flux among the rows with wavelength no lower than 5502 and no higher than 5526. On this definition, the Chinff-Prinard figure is -1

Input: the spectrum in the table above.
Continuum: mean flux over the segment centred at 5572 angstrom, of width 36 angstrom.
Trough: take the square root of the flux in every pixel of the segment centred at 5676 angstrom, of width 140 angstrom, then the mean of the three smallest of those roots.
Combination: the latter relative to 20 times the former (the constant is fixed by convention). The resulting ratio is 0.0124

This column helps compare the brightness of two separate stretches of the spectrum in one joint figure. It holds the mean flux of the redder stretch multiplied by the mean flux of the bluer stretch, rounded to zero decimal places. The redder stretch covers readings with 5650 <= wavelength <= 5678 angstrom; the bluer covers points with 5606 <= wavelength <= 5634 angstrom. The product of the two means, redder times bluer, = 271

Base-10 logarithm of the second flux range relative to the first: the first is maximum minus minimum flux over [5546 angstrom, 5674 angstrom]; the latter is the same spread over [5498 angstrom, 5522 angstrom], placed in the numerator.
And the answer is -0.32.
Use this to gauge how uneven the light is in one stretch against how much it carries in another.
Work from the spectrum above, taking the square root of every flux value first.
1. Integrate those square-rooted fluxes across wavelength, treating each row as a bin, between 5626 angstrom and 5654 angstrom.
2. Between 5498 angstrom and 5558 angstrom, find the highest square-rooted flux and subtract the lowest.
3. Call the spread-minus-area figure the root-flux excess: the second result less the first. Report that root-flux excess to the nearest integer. -114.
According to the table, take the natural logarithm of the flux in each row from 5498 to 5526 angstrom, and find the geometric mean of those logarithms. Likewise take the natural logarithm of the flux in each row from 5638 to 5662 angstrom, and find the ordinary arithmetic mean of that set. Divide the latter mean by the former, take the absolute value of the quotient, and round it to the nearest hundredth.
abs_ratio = 1.05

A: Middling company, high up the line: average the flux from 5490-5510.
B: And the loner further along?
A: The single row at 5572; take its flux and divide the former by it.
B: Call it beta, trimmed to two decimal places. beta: 1.05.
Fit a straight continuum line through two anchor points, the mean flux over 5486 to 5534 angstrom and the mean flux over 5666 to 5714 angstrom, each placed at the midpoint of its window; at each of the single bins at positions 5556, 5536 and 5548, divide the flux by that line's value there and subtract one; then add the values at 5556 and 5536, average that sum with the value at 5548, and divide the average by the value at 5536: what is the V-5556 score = 2.8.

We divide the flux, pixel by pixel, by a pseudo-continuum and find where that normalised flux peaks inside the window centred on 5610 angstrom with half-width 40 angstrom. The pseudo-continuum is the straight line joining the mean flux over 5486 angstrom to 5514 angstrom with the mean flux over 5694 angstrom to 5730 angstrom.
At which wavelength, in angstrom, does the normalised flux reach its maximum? 5608 angstrom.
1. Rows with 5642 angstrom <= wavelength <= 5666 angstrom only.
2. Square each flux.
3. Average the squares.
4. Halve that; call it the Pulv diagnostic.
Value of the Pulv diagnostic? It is 146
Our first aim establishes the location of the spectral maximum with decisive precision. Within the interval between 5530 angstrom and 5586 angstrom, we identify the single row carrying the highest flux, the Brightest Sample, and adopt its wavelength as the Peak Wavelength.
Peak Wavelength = 5532 angstrom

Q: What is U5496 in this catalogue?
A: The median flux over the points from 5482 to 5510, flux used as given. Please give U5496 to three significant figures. 15.8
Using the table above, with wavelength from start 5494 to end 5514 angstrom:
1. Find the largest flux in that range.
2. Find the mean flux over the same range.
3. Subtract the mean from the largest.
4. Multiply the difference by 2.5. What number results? 2.3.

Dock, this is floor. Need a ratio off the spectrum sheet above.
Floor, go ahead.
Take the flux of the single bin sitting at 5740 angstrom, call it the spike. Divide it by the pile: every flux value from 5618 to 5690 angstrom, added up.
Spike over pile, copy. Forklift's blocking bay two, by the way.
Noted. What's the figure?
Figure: 0.066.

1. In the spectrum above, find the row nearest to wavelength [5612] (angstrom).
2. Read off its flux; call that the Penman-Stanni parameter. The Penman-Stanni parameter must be 16.6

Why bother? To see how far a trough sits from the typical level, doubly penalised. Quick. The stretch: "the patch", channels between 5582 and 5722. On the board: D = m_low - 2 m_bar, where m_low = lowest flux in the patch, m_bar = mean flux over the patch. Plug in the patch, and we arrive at -20.9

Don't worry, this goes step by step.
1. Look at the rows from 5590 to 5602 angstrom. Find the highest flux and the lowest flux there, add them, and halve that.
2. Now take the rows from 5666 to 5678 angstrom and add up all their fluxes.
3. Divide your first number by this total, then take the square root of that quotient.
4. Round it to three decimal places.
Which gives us 0.531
